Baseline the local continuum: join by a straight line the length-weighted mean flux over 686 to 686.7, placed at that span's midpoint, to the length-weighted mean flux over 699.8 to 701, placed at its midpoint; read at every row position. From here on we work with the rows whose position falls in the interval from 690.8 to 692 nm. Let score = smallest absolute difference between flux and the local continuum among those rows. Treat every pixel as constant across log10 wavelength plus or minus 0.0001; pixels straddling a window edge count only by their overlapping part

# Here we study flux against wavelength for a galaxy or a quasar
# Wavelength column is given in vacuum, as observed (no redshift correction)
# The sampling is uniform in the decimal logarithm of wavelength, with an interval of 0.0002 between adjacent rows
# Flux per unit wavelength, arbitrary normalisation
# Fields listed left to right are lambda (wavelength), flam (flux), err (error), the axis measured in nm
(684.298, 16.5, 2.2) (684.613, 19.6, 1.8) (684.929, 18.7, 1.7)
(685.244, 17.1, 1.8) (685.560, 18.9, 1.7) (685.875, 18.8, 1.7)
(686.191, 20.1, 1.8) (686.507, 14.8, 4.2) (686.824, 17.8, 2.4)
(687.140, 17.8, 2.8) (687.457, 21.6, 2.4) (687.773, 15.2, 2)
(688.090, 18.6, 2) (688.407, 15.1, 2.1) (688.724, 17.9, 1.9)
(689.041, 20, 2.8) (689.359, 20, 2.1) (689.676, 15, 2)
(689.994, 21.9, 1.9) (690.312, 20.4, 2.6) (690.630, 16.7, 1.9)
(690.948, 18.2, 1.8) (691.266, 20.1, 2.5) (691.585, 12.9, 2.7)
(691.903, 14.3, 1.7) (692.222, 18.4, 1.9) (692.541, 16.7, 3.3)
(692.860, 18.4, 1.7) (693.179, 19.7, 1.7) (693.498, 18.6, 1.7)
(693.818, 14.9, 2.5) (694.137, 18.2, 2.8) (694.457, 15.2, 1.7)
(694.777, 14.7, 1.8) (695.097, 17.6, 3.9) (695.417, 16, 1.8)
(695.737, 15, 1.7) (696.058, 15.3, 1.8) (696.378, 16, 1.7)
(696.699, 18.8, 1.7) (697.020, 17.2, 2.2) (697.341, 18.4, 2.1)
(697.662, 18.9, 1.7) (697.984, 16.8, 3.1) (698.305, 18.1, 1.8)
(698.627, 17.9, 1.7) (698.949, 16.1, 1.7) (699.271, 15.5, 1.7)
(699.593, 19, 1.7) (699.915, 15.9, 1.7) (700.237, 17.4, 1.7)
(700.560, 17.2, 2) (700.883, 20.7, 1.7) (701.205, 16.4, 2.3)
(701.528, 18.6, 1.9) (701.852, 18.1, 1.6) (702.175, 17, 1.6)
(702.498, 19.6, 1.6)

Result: 0.61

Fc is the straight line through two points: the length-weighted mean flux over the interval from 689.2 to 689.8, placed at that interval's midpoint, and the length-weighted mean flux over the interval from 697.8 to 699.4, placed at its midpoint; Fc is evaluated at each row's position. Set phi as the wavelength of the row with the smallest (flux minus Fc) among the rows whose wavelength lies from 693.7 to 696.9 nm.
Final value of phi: 694.777 nm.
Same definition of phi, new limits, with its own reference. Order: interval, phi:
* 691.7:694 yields 691.903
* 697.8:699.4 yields 699.271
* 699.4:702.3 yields 699.915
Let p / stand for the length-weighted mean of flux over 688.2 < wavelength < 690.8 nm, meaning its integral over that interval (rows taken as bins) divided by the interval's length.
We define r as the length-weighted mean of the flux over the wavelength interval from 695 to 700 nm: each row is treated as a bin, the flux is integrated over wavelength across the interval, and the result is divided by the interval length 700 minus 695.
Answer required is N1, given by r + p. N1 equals 35.4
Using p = 18.4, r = 17.0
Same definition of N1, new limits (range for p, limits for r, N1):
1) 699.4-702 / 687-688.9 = 35.6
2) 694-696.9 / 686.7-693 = 34.2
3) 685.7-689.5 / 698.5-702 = 35.7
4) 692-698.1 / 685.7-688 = 35.1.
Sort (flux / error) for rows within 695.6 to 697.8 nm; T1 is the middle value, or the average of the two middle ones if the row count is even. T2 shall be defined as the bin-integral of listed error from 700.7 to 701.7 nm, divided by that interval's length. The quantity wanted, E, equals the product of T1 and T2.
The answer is 17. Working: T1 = 8.8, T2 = 1.96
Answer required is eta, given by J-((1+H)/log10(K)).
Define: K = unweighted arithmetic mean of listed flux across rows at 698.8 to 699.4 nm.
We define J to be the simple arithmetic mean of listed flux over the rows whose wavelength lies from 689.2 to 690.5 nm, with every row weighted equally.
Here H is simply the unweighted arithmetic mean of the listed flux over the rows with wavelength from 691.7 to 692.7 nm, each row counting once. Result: 4.8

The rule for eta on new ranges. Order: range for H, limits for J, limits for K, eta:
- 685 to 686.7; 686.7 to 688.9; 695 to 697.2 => 2.2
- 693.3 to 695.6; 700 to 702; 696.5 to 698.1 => 4.2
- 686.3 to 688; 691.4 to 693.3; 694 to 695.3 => 1.6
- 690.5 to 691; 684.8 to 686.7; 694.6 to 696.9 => 2.8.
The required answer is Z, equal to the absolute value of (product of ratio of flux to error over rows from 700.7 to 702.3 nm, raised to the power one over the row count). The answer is 10.0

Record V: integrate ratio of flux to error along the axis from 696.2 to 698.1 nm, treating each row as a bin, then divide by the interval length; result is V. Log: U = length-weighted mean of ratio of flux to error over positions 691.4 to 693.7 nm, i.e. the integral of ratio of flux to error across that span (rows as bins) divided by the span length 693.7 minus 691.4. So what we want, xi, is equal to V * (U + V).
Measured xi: 160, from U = 8.7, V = 9.0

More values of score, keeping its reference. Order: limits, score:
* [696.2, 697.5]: 0.50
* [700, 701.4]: 0.36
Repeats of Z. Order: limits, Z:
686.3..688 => 6.5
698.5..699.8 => 10.0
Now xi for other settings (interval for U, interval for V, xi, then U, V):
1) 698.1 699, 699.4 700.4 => 205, 9.9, 10.2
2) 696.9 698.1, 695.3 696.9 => 165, 8.4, 9.3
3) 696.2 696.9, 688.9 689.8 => 147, 10.1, 8.1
